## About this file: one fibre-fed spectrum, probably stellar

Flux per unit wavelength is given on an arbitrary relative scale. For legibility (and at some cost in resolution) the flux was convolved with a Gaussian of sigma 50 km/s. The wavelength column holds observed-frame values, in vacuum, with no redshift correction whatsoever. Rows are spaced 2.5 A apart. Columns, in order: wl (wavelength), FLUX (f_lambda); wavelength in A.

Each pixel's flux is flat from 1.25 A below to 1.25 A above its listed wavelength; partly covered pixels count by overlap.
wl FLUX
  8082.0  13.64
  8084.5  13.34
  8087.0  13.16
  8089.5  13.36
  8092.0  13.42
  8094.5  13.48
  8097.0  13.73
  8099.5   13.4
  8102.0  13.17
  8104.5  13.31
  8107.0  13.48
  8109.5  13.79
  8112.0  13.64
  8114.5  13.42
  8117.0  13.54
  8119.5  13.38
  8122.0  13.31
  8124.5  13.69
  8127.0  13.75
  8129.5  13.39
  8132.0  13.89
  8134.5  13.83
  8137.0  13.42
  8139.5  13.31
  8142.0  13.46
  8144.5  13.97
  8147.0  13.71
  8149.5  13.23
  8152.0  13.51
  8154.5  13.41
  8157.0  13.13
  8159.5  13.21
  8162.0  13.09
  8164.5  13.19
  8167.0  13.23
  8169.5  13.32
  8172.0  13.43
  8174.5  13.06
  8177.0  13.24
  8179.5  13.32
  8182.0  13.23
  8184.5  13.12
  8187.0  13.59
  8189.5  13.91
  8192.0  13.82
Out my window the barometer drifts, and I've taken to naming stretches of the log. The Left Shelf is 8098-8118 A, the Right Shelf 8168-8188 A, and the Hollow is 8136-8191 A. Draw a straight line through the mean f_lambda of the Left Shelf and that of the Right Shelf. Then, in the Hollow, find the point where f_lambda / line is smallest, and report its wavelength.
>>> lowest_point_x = 8162.0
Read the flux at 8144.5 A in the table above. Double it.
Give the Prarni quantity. 27.9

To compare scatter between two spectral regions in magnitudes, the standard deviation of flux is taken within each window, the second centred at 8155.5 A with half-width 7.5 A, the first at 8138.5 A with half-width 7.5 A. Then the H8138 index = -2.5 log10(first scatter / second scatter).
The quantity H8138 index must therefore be -0.59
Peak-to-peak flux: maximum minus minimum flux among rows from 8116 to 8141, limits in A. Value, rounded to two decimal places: 0.58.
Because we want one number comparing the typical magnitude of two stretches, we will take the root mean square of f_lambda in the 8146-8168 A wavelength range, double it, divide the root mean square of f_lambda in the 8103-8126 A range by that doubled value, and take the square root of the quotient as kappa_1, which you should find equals 0.713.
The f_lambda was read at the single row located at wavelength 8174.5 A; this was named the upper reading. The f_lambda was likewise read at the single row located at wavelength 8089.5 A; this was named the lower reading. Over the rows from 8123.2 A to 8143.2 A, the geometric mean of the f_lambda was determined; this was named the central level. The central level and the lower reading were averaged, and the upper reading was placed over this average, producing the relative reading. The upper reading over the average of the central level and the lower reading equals 0.969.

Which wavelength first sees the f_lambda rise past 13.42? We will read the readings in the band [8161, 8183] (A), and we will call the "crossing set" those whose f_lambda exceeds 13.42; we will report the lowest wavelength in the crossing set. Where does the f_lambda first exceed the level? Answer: 8172.0 A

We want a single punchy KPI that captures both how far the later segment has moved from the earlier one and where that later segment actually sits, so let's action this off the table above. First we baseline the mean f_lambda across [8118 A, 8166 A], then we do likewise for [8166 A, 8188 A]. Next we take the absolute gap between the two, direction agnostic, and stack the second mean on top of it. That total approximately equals 13.5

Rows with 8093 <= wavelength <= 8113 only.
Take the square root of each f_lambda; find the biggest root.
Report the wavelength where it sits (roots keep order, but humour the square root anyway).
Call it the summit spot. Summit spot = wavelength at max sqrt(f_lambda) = 8109.5 A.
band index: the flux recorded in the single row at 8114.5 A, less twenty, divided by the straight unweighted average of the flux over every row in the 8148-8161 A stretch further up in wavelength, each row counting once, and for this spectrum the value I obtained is -0.495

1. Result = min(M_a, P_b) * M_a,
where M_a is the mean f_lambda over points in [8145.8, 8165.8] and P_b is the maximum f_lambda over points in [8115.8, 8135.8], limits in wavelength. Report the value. 177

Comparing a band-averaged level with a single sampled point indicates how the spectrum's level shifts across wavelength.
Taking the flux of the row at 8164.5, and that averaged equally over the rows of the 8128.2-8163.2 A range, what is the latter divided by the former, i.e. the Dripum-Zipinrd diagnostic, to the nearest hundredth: 1.02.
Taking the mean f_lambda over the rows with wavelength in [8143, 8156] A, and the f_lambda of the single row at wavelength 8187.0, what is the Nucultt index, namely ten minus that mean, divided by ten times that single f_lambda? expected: -0.0262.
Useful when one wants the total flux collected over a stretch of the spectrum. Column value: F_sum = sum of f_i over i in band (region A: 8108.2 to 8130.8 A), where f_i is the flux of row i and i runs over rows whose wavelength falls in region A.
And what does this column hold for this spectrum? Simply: 122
